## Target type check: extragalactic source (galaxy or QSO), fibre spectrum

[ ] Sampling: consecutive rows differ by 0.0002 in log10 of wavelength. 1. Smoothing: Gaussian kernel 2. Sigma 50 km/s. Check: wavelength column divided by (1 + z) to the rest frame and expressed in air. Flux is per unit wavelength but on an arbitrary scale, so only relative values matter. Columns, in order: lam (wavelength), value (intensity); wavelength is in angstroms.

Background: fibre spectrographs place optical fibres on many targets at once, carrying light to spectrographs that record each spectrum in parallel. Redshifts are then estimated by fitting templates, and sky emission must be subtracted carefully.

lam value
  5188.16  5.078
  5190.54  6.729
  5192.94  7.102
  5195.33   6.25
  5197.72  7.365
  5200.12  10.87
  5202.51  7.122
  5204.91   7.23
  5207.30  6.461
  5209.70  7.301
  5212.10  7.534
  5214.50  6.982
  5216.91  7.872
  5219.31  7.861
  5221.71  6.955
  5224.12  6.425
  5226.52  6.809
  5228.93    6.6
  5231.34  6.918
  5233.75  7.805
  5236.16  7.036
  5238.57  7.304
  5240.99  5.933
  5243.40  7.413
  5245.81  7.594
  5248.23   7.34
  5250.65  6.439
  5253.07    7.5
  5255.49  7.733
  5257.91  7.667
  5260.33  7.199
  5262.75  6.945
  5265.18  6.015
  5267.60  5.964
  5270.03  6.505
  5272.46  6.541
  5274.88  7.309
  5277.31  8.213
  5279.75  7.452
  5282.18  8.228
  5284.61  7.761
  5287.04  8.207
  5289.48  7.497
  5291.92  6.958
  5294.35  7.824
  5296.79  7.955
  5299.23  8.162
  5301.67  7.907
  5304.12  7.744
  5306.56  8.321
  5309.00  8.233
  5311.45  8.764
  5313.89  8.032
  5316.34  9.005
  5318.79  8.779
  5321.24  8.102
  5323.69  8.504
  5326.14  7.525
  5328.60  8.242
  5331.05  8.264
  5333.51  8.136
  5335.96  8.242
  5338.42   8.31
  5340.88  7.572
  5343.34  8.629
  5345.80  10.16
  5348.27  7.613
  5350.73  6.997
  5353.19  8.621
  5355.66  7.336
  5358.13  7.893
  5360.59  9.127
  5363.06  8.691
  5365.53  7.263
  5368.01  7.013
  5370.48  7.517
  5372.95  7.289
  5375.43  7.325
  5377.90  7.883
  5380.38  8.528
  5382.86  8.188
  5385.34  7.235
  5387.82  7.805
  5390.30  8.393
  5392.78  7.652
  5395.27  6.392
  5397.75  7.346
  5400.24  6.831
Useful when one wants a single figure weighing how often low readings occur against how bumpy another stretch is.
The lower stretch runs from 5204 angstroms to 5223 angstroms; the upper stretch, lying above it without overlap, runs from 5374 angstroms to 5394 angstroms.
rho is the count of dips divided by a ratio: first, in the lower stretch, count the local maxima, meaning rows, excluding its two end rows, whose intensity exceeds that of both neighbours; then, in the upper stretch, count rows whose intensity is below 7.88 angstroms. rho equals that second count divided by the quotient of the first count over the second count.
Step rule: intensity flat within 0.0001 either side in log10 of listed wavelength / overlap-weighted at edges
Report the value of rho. 8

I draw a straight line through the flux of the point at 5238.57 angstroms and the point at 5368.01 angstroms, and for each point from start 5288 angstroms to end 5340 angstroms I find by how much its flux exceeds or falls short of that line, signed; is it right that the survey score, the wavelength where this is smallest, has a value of 5291.92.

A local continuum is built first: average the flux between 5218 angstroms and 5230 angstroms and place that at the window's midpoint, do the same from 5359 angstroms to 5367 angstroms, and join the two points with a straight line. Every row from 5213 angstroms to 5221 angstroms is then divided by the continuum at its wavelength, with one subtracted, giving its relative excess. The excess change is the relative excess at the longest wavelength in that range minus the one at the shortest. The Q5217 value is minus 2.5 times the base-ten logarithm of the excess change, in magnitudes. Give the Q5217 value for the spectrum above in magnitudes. 2.30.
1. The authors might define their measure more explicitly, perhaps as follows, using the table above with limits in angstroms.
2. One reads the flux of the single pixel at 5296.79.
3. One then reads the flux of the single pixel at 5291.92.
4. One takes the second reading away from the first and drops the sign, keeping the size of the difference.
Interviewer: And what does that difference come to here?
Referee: 1.0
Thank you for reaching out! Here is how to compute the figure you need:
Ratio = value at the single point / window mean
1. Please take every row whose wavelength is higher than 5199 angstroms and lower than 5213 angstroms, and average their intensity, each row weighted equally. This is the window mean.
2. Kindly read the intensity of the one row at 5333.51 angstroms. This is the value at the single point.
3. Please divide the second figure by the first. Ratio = 1.05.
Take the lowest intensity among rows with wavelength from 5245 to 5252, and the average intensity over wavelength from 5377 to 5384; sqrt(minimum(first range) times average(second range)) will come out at 7.27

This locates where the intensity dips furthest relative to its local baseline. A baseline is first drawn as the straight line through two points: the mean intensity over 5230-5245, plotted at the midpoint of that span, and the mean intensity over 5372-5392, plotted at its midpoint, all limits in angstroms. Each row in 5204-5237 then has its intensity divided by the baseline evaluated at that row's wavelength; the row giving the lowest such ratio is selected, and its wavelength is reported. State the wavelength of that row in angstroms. 5224.12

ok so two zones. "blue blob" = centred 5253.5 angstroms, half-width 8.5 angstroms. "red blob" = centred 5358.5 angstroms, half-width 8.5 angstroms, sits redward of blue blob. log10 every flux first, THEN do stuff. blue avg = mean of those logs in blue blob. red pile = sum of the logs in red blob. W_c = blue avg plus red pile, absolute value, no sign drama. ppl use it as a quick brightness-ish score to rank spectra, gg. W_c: 7.17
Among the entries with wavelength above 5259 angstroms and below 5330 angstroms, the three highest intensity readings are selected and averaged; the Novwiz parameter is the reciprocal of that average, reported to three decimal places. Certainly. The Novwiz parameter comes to 0.113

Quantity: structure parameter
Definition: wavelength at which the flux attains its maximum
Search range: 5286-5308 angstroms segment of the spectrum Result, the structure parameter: 5306.56 angstroms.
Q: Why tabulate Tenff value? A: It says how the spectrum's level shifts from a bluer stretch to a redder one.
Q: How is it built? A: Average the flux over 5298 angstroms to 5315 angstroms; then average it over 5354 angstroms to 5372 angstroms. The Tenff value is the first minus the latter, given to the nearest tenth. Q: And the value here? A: 0.3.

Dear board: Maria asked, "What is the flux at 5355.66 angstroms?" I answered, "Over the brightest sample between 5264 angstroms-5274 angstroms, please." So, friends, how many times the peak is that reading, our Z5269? 1.12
